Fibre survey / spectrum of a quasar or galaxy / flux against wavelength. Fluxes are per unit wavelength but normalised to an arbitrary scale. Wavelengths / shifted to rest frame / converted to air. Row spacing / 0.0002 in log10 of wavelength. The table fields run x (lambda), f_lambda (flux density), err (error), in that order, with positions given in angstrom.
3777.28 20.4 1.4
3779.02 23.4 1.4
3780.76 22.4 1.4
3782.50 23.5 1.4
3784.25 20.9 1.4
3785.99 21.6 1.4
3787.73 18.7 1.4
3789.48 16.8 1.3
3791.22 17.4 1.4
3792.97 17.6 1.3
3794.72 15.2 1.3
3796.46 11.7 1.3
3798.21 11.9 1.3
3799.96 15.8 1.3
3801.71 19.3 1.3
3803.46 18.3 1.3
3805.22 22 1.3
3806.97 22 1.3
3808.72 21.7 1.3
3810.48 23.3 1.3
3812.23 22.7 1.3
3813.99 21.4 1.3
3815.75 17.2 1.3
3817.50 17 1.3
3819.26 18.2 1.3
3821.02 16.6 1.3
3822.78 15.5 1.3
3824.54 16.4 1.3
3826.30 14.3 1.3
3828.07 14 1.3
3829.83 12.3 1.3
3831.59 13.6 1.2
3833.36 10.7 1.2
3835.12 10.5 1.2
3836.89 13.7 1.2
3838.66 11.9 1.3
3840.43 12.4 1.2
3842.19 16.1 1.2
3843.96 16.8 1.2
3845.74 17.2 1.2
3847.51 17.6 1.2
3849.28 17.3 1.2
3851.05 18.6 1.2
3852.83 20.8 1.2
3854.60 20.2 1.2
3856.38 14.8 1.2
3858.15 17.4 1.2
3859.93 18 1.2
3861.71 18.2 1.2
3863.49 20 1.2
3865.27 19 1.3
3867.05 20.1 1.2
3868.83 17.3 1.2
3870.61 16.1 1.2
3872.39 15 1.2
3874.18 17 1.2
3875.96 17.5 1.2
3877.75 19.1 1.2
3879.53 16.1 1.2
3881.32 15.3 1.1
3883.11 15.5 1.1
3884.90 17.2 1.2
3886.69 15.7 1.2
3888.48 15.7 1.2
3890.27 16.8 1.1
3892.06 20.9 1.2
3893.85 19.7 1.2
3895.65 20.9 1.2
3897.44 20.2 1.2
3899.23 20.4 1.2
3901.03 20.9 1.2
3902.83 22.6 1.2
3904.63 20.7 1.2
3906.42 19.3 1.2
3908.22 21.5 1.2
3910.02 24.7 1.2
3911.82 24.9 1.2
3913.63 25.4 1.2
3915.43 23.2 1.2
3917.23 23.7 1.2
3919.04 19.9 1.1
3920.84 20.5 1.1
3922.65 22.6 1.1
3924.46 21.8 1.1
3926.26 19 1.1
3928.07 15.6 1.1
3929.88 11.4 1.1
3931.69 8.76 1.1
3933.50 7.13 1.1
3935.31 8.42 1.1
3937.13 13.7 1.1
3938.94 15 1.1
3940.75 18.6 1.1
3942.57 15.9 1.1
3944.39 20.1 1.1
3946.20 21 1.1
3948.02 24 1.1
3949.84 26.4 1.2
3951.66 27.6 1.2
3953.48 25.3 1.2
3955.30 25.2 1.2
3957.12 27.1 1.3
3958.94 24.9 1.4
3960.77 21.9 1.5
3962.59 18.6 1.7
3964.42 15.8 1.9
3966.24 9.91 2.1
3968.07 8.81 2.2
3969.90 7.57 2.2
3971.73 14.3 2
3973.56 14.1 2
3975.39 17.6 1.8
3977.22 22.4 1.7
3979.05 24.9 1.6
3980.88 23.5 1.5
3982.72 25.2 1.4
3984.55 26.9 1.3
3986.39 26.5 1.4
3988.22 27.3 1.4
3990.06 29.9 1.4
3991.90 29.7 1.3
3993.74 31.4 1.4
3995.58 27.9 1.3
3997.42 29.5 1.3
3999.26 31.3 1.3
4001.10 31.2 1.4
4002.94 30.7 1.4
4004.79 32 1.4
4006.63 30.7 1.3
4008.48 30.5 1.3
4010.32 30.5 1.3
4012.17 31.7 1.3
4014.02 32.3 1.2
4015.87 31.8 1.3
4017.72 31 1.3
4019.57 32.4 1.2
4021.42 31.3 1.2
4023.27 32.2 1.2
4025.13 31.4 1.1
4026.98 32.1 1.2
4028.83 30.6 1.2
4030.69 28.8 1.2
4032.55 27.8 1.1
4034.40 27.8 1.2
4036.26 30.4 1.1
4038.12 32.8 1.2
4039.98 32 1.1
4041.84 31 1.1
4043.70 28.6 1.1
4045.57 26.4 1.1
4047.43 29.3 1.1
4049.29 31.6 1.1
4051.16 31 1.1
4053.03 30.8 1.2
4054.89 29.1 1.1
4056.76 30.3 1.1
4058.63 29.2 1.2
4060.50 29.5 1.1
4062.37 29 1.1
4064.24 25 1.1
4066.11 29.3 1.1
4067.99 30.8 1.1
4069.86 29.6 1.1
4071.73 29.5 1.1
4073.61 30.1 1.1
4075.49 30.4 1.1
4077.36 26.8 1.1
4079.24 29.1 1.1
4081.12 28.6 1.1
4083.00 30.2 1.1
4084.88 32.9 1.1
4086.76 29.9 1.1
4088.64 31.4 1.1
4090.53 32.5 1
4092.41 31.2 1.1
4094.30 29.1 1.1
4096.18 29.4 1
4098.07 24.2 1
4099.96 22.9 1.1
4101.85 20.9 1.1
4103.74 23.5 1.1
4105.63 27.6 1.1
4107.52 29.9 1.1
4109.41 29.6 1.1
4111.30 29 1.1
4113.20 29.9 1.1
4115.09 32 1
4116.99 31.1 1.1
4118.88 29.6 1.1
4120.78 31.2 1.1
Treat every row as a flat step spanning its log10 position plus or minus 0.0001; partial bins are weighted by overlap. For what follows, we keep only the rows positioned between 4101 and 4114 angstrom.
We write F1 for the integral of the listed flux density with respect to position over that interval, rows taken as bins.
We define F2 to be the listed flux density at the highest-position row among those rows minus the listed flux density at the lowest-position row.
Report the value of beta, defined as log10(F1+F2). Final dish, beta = 2.56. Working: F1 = 354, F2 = 9.0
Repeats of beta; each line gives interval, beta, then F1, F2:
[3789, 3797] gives 2.09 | 127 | -5.1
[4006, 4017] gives 2.54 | 344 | 1.1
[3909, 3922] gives 2.47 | 301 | -4.2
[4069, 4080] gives 2.51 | 322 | -0.5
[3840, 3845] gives 1.91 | 77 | 4.4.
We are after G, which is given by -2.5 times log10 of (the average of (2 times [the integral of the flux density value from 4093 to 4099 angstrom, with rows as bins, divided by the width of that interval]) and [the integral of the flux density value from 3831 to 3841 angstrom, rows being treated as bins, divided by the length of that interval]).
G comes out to -3.82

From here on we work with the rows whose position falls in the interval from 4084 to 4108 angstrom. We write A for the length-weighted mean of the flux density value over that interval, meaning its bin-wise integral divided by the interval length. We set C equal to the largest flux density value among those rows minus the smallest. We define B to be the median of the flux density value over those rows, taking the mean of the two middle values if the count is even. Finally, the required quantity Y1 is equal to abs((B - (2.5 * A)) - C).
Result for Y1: 53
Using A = 28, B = 29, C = 12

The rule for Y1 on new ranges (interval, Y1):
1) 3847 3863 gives 33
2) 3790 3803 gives 31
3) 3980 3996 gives 50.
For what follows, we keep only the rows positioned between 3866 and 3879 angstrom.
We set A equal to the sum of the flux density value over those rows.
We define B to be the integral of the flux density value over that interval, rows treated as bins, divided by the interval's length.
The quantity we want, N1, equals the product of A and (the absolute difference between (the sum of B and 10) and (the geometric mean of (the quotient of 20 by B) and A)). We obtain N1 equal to 1904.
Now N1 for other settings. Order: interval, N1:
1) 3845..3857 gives 2069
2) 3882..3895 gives 1891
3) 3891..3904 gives 2751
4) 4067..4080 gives 5702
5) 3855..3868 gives 2100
